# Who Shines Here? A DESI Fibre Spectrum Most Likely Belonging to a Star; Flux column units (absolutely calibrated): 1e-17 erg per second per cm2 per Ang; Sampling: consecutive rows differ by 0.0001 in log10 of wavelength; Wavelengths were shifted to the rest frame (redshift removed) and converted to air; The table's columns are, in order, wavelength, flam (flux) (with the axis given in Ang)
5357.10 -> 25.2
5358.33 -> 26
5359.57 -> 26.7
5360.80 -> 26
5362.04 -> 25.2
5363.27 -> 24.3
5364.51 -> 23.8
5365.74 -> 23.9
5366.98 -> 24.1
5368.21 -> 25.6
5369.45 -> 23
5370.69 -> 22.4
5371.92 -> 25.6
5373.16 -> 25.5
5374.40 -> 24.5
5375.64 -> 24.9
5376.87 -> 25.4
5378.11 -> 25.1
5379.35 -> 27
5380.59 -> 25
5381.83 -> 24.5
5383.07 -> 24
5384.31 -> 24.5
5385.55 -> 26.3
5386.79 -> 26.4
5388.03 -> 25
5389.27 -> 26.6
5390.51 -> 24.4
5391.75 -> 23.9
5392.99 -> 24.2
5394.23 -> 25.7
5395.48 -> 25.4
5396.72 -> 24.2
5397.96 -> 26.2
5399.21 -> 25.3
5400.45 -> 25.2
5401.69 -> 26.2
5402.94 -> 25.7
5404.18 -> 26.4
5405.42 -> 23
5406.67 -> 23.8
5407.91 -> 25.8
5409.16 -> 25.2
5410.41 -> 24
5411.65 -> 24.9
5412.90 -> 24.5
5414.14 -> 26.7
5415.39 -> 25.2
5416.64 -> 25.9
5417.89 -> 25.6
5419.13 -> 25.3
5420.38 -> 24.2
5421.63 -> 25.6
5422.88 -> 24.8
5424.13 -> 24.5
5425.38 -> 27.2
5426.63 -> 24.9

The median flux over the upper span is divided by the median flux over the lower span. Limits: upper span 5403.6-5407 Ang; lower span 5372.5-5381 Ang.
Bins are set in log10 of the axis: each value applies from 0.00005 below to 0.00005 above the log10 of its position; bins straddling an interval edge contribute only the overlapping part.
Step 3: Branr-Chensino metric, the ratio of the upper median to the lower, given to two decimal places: 0.95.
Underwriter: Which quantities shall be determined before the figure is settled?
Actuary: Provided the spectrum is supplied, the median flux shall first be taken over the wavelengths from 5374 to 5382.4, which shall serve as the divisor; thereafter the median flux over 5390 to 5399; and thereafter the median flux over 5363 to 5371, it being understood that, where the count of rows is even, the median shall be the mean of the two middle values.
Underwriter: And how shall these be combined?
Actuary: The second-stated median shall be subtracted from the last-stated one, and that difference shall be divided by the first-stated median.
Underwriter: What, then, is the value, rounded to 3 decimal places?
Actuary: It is -0.020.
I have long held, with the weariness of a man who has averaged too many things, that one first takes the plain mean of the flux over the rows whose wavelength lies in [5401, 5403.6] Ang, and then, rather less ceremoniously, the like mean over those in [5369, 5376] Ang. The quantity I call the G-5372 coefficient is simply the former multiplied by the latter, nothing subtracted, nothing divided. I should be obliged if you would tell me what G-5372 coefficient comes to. 631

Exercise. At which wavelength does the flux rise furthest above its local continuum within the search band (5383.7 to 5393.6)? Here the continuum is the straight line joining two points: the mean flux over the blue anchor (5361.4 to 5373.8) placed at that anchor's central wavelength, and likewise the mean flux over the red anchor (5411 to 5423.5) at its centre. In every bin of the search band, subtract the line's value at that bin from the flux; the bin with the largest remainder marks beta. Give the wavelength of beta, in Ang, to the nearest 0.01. 5389.27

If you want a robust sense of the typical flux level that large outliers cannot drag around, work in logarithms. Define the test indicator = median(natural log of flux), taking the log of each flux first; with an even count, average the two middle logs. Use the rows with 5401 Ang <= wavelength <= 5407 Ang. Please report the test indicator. 3.246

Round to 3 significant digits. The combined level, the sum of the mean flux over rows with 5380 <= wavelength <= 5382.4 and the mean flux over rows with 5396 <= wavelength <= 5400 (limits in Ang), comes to 50.0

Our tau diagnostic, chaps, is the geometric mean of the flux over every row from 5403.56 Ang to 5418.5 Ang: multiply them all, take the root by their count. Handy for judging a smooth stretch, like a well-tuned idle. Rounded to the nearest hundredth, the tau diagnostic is 25.06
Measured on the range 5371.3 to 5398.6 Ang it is 25.18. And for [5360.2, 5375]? 24.47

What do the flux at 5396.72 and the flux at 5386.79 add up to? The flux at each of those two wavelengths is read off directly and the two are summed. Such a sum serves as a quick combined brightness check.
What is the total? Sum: 50.6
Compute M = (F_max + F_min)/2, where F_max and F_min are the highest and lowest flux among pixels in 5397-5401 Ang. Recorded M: 25.7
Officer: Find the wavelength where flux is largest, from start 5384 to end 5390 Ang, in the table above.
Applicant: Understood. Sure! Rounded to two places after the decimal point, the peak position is 5389.27 Ang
